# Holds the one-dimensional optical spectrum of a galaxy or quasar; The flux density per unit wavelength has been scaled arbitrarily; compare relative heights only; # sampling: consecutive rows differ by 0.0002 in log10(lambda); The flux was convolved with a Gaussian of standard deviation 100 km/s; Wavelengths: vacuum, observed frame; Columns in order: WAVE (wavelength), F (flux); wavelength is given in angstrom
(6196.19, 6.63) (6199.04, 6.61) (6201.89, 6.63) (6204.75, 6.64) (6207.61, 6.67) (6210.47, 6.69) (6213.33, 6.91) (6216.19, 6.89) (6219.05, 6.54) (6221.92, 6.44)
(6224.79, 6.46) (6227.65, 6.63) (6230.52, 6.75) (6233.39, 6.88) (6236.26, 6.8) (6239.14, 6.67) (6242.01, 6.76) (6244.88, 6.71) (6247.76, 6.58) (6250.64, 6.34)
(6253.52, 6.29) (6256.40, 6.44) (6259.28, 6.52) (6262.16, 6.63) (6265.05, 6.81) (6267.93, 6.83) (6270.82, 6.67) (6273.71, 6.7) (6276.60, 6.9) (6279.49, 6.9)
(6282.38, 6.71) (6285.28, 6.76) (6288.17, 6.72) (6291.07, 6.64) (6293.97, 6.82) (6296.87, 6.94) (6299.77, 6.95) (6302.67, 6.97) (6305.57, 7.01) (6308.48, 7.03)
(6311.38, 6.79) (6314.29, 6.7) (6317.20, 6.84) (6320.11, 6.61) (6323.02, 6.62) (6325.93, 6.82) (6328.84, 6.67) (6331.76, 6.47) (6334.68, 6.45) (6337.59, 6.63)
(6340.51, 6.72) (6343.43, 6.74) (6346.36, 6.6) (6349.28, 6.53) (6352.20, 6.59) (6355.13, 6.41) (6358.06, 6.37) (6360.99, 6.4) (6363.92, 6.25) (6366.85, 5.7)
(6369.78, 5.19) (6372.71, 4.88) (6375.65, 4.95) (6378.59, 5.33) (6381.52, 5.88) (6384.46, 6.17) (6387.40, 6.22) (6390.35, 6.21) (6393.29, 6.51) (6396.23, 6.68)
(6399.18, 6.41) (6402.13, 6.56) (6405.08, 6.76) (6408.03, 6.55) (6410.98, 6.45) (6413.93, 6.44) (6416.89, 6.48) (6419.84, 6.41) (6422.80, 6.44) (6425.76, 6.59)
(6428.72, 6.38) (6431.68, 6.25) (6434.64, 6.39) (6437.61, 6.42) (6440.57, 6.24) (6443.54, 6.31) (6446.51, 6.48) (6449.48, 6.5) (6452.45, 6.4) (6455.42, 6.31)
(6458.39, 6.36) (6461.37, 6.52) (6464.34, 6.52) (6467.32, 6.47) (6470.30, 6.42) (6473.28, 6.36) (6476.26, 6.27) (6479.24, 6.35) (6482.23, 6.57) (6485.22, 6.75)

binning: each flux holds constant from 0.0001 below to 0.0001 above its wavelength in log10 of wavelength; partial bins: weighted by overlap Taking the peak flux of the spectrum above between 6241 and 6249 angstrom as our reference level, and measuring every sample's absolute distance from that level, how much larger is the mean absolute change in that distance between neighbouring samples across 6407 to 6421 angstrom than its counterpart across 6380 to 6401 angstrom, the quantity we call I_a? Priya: -0.13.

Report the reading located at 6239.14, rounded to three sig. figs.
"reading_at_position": 6.67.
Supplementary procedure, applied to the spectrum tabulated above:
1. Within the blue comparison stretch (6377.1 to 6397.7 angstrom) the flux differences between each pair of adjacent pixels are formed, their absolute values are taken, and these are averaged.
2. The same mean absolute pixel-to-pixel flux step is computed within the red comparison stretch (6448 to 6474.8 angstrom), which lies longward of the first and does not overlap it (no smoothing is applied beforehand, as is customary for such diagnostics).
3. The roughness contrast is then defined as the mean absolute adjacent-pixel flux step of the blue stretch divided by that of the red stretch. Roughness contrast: 3.3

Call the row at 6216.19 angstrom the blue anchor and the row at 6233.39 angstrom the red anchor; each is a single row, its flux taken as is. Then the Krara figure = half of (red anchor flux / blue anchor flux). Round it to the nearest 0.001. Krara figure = 0.499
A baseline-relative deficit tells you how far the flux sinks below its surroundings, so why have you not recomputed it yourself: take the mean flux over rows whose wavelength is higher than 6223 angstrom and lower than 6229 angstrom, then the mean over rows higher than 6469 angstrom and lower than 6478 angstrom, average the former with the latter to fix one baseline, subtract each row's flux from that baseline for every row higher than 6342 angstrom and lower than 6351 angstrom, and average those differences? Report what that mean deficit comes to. -0.18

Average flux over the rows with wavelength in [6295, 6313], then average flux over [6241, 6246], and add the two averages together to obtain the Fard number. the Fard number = 13.7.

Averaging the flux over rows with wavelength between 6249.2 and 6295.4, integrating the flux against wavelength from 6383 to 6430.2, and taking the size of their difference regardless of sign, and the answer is 298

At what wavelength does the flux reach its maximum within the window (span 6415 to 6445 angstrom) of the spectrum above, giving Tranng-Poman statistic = 6425.76 angstrom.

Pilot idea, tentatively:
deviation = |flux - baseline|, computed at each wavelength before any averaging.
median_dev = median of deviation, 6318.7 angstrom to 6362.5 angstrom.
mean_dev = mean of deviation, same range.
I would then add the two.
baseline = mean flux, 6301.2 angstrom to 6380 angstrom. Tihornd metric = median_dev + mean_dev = 0.4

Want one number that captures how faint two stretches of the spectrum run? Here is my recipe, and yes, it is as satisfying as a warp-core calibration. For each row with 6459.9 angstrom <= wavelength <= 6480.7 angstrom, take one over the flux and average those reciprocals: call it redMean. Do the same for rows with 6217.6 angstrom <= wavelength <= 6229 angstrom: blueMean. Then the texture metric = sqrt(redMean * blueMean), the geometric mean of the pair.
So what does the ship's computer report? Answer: 0.155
